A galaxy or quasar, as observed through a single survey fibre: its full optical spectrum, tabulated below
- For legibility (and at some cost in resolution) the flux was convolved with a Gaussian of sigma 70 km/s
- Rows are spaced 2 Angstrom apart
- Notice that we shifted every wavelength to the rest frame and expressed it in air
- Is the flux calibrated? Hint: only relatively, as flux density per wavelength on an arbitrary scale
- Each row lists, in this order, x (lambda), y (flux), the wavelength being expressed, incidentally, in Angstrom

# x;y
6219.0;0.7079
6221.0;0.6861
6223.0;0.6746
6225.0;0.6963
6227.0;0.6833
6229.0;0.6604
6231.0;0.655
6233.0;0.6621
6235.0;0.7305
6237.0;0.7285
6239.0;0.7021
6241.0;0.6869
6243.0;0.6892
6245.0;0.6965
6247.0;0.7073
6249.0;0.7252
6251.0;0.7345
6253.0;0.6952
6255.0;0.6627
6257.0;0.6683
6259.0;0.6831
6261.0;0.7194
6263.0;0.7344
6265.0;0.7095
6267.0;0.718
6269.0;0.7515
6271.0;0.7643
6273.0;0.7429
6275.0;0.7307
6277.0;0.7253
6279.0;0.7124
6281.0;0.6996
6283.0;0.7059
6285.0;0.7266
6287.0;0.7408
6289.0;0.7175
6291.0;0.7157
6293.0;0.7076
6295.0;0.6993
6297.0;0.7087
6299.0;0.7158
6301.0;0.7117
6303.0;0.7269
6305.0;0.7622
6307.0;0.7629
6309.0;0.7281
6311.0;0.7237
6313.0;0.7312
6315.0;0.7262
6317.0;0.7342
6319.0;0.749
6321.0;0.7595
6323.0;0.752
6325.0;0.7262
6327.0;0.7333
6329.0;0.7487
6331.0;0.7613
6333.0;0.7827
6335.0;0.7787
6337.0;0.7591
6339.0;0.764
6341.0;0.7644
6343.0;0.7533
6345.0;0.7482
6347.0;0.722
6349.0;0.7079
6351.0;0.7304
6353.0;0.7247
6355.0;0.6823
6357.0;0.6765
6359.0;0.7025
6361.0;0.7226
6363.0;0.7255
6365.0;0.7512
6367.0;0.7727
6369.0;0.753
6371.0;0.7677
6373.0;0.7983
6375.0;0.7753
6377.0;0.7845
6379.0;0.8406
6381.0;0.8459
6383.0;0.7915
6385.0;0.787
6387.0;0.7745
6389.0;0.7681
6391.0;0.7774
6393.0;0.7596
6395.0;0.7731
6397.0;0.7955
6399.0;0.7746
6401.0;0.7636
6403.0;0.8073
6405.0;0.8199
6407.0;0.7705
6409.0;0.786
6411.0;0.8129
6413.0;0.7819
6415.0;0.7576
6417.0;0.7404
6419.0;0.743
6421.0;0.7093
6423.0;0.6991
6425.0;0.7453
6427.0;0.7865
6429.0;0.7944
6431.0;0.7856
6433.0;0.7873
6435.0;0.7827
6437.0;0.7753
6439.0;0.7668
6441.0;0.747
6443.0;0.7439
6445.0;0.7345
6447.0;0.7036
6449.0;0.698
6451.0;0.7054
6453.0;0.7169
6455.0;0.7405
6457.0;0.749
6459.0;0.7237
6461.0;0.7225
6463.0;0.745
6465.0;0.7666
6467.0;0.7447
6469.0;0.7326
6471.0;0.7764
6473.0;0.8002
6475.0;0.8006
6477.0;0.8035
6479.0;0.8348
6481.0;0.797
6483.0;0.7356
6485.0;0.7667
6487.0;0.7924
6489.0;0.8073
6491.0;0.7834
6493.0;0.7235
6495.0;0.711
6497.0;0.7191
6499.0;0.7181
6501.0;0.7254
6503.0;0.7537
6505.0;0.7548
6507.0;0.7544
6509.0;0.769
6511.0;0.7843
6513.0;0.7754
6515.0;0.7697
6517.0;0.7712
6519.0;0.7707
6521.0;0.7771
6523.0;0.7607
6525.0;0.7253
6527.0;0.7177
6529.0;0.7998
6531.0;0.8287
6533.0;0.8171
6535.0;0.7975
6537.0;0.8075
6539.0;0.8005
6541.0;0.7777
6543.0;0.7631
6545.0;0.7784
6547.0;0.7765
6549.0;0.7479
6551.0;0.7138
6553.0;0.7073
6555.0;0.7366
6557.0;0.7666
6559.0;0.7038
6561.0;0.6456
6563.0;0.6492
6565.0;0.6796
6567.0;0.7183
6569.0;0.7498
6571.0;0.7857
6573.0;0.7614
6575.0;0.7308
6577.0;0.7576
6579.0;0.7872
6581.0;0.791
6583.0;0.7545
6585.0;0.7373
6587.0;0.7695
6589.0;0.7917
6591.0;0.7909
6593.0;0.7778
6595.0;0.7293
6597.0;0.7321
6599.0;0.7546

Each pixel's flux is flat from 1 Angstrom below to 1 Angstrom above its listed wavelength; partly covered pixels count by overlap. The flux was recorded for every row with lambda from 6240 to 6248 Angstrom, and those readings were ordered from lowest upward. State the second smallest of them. 0.6892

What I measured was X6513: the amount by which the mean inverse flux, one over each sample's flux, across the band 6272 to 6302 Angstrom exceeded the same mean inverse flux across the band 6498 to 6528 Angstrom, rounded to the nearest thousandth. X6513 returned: 0.069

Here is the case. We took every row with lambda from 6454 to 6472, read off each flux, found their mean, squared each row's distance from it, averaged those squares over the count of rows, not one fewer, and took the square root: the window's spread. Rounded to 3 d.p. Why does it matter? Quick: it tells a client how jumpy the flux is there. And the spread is 0.017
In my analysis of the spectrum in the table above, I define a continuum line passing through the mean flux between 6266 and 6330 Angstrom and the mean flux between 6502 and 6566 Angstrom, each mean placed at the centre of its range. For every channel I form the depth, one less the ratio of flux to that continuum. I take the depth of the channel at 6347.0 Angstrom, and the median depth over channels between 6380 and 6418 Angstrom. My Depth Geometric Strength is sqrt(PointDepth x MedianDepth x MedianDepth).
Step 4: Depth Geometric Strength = 0.0068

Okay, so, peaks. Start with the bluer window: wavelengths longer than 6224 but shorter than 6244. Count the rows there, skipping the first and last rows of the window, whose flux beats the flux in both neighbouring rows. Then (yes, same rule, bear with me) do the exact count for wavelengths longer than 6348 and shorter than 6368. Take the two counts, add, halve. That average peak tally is 1.00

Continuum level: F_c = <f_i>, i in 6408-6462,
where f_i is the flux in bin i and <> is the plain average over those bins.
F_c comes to 0.75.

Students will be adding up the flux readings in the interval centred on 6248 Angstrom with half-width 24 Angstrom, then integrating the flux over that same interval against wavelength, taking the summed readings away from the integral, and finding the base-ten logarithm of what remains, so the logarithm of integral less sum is 1.23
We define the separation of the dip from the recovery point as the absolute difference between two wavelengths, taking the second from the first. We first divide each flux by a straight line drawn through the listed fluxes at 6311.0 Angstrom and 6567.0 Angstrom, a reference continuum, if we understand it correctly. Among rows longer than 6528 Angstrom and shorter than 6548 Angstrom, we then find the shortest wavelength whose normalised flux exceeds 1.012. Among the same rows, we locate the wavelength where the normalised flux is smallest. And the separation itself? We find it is 14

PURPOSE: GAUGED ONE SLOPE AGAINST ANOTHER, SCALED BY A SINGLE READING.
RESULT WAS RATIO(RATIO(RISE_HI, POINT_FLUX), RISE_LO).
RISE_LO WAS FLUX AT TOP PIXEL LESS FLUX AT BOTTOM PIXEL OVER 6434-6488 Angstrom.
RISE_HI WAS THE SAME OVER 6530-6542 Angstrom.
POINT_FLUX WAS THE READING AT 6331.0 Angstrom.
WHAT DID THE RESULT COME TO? -7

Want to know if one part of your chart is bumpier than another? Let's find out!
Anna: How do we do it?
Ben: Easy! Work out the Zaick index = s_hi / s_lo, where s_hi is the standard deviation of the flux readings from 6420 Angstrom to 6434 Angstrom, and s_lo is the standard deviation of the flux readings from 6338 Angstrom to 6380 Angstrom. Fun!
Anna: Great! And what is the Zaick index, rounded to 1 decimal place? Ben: 1.0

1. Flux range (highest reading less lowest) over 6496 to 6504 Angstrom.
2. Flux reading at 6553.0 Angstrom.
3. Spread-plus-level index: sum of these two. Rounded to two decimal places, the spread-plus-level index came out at 0.74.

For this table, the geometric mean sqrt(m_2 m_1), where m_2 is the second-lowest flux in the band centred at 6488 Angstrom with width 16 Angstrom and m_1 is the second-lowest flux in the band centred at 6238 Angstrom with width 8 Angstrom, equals 0.71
